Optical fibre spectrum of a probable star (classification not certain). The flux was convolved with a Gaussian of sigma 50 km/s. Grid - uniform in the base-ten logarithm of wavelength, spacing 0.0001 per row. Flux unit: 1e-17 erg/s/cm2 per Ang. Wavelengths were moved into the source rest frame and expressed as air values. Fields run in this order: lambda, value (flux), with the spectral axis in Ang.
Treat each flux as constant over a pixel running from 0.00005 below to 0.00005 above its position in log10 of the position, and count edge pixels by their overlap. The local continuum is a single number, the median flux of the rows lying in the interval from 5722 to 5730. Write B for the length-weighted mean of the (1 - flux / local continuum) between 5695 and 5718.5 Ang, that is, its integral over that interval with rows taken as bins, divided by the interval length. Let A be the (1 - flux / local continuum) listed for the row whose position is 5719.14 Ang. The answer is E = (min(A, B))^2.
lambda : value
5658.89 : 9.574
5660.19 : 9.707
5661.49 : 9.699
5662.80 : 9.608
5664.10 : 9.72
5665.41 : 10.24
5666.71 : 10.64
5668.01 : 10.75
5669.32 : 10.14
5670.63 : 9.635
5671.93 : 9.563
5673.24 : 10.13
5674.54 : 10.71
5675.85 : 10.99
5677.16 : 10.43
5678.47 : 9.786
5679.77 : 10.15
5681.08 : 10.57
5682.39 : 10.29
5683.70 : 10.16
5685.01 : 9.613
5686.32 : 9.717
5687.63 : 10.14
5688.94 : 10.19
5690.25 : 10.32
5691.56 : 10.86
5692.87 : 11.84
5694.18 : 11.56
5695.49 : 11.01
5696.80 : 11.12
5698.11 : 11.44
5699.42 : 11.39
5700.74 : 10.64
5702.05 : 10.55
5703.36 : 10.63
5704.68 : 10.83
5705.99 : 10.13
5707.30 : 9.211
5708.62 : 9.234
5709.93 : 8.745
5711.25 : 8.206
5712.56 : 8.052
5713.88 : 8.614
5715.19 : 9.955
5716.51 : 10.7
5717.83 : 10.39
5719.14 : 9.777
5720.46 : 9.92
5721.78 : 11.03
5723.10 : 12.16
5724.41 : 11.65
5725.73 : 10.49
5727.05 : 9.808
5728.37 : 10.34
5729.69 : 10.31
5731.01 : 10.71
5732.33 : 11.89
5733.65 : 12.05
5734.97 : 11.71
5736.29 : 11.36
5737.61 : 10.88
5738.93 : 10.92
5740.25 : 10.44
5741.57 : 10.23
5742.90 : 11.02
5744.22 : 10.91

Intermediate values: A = 0.061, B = 0.036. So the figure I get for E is 0.0013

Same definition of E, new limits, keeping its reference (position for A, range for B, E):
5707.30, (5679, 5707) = 0.0003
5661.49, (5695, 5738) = 0.0000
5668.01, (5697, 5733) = 0.0010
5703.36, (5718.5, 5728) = 0.0007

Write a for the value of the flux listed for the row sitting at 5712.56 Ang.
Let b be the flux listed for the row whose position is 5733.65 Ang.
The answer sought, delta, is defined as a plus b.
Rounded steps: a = 8.052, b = 12.05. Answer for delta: 20.1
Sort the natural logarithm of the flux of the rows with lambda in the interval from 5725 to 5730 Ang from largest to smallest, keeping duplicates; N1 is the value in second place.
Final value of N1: 2.34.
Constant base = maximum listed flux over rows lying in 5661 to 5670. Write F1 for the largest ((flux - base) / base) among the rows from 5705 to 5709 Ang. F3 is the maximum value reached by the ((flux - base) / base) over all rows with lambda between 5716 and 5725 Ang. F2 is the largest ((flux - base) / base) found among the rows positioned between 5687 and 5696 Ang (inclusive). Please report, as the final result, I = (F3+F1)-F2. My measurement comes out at -0.03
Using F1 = -0.06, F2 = 0.10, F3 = 0.13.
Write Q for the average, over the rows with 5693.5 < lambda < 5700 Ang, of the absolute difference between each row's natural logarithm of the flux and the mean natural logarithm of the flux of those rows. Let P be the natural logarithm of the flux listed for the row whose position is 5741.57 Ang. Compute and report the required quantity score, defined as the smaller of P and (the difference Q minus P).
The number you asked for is -2.31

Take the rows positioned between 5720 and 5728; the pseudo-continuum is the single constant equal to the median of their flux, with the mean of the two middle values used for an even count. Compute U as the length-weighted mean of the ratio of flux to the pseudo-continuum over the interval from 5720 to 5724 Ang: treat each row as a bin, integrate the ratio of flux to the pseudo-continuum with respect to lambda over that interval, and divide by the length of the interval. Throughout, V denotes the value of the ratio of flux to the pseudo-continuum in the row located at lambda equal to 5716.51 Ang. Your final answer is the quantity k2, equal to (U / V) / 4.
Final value 0.260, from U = 1.04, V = 0.994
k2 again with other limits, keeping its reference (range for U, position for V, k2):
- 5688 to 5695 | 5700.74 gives 0.257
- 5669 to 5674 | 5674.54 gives 0.231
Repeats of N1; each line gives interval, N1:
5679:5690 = 2.33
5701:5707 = 2.36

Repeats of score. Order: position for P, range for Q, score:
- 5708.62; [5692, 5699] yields -2.20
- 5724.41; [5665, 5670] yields -2.43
